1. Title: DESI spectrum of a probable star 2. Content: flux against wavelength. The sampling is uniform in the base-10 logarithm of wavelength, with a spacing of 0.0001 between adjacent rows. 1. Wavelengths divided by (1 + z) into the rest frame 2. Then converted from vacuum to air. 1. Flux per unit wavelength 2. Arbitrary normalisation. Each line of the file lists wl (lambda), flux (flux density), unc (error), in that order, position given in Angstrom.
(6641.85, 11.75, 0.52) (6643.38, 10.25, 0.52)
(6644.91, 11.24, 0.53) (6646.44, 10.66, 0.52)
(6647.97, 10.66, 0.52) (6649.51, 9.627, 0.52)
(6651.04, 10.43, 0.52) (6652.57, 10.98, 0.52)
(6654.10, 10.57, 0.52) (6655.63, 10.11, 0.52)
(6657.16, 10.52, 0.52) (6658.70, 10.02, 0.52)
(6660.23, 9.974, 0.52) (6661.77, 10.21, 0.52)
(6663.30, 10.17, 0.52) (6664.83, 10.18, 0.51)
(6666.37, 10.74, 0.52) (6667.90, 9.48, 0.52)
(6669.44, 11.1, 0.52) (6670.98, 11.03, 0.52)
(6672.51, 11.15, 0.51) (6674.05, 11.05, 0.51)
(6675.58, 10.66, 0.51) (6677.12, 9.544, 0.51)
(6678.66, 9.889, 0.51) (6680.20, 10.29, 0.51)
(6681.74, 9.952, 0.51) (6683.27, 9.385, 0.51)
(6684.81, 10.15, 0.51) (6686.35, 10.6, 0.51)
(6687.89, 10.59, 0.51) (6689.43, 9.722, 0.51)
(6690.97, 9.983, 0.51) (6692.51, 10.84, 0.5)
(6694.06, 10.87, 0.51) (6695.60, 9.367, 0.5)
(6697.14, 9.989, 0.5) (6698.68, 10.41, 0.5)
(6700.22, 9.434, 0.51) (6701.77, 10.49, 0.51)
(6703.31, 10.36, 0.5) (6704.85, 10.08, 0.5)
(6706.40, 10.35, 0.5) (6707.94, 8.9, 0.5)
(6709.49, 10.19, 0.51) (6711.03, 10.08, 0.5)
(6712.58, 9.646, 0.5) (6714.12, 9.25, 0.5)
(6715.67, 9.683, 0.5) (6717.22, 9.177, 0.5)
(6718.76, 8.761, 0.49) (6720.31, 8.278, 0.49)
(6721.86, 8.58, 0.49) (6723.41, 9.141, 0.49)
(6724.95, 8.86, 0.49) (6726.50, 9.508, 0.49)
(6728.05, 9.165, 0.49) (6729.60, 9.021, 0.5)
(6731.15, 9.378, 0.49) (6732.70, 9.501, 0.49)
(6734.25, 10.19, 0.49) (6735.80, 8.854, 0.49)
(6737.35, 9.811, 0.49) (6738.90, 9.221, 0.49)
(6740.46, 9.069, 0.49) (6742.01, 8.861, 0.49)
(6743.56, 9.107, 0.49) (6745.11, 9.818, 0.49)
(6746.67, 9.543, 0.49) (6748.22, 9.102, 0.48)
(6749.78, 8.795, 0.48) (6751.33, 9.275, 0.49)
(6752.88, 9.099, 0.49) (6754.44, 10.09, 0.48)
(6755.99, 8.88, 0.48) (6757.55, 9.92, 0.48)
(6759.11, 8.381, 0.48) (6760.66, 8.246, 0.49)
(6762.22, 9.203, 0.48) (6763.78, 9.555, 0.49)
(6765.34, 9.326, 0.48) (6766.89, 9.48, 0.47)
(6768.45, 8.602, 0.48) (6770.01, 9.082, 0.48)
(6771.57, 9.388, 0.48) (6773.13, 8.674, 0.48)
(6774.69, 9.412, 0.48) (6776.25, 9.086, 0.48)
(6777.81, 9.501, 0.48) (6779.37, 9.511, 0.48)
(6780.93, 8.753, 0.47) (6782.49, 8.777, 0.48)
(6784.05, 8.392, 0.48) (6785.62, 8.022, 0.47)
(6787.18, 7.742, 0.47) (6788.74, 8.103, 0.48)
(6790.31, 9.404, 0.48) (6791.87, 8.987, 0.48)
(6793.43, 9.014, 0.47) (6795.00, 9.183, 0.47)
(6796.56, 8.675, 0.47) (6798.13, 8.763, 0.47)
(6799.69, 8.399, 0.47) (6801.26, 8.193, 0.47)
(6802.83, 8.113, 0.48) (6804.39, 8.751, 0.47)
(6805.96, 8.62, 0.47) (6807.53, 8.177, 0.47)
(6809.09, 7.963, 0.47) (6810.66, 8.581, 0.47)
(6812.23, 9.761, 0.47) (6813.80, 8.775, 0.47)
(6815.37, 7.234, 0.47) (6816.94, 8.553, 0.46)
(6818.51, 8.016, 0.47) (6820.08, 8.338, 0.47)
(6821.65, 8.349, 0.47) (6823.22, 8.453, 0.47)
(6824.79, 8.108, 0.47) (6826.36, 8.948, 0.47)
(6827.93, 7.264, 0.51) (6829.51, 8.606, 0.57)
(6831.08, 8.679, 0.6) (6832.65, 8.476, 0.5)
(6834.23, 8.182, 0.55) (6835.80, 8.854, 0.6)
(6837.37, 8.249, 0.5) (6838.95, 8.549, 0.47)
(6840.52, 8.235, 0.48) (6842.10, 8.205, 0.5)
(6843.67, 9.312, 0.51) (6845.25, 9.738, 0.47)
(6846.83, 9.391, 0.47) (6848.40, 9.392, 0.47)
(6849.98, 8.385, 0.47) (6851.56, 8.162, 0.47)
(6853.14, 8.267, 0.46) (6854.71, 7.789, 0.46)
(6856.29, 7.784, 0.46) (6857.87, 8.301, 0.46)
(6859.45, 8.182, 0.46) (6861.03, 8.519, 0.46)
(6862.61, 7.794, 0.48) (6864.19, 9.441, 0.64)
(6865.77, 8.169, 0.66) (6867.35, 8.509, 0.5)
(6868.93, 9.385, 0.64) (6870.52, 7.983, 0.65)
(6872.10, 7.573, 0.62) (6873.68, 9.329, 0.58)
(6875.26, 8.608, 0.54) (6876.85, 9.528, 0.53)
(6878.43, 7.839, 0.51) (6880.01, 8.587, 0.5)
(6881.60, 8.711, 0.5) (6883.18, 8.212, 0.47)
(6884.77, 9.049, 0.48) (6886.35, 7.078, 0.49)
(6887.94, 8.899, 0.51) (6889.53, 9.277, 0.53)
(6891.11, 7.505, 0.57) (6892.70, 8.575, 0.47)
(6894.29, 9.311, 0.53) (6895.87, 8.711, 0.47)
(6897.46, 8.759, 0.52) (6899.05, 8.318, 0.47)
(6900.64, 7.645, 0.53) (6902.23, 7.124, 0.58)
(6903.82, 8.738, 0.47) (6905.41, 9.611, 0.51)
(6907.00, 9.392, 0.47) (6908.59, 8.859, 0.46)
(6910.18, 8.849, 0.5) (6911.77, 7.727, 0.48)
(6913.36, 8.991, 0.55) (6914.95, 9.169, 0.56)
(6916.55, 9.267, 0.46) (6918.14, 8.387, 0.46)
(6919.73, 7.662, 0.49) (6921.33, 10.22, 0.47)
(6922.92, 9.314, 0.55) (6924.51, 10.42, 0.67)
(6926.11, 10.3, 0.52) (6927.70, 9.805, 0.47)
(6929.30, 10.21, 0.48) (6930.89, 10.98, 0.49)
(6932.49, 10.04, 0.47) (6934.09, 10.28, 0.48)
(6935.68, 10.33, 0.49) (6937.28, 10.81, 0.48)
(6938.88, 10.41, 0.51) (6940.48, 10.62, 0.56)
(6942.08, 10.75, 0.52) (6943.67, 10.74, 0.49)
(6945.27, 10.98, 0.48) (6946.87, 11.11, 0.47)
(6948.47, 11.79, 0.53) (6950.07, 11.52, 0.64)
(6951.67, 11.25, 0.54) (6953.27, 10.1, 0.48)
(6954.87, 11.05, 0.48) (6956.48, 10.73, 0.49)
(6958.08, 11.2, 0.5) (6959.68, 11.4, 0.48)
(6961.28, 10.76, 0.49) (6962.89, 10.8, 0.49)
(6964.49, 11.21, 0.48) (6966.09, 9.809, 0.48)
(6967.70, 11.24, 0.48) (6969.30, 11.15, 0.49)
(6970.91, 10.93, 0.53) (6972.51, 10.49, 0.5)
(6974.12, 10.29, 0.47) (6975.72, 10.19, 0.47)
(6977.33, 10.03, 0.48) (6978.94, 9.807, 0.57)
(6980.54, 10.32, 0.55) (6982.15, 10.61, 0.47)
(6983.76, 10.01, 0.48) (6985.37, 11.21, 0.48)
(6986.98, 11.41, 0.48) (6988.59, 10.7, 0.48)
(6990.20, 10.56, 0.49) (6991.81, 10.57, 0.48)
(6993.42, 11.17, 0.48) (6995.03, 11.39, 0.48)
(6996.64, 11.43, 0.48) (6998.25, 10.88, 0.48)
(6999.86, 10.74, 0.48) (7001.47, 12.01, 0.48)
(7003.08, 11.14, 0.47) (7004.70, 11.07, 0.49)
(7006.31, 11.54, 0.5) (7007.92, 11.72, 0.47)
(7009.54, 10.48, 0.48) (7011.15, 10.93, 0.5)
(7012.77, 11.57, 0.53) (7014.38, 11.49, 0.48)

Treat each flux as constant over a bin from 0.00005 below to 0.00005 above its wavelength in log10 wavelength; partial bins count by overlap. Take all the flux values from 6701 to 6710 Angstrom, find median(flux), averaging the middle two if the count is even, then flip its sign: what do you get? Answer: -10.3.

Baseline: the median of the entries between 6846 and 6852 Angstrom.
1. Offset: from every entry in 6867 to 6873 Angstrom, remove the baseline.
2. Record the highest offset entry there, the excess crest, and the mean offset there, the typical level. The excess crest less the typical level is 1.02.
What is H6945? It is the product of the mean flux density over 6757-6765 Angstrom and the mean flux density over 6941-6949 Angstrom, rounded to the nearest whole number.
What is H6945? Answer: 100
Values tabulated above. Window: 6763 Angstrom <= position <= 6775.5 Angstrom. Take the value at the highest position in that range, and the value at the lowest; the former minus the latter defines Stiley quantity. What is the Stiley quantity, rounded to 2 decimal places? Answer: -0.14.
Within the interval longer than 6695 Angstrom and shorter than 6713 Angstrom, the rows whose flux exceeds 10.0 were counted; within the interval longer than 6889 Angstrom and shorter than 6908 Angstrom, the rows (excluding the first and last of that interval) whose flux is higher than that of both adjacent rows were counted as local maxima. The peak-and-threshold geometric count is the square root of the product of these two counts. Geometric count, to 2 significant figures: 4.6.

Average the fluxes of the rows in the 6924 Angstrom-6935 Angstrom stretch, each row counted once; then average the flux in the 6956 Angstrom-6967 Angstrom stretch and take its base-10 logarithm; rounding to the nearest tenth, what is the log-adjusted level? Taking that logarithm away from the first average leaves 9.3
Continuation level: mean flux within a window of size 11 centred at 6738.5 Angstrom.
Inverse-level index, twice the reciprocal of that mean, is 0.215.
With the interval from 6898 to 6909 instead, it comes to 0.235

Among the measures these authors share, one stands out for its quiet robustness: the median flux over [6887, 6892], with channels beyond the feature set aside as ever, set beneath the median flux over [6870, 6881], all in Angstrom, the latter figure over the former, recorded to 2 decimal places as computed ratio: 0.96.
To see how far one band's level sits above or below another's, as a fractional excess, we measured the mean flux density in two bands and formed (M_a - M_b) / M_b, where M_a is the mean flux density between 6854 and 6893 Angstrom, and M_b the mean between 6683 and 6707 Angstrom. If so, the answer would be -0.17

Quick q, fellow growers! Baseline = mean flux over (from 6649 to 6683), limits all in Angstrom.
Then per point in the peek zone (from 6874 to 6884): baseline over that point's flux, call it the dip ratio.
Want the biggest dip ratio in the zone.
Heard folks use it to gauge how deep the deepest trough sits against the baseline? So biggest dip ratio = 1.32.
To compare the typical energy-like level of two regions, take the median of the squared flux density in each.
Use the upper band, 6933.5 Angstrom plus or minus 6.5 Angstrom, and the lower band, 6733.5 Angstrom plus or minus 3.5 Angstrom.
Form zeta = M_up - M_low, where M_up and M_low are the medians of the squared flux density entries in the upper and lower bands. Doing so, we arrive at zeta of 17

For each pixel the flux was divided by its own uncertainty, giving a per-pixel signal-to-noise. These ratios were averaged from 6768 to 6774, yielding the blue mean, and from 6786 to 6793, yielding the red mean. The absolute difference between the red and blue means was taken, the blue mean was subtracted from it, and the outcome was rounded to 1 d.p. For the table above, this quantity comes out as -17.9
